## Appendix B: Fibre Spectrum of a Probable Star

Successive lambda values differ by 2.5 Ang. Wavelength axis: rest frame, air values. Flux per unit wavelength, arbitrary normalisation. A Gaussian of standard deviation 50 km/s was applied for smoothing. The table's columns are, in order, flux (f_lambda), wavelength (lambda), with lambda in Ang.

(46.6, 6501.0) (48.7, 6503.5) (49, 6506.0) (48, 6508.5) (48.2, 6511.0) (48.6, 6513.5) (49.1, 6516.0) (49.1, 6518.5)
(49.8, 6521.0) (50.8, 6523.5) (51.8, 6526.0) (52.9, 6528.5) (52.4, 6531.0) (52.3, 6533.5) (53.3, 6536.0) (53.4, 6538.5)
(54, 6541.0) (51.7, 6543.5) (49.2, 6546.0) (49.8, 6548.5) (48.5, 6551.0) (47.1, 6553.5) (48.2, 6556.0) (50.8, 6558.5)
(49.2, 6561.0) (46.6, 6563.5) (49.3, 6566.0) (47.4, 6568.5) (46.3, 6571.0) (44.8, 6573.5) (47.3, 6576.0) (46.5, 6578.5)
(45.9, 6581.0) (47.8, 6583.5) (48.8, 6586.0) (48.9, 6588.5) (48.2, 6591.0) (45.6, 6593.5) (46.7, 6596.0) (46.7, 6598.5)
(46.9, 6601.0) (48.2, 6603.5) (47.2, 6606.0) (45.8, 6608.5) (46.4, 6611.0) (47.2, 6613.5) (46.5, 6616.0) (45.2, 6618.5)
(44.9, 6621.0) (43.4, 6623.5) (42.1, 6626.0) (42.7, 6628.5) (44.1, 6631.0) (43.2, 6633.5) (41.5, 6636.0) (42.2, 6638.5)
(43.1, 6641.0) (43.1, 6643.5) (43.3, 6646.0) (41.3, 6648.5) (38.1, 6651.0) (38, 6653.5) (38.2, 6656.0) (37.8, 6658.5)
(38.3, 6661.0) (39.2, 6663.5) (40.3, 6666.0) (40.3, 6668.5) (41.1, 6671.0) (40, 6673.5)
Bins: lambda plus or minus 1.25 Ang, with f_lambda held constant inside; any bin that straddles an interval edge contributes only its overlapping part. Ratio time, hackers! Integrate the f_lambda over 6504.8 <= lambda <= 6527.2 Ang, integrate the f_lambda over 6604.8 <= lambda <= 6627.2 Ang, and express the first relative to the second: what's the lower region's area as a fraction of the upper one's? 1.09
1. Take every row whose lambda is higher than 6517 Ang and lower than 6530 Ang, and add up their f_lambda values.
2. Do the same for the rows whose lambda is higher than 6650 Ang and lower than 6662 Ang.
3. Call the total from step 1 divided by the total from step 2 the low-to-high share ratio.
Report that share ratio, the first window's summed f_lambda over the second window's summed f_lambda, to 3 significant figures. 1.34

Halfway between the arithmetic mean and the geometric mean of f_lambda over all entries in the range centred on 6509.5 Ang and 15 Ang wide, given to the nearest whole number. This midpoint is 49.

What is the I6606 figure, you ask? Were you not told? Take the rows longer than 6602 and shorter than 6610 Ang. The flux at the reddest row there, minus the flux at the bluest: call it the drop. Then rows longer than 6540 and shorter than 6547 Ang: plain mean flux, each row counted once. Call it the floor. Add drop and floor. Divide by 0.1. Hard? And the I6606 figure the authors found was 492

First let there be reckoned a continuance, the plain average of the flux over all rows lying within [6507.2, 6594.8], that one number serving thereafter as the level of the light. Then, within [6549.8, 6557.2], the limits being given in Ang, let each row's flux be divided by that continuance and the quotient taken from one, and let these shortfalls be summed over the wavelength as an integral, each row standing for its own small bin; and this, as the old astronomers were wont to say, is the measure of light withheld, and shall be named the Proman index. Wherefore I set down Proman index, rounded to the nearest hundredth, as 0.19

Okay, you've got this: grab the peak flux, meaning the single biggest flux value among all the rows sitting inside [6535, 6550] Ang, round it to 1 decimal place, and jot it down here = 54.0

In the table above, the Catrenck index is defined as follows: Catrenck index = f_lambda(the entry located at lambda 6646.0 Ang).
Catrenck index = 43.3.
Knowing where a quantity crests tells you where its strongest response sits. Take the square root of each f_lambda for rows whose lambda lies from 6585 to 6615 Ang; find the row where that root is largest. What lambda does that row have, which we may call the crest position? 6588.5 Ang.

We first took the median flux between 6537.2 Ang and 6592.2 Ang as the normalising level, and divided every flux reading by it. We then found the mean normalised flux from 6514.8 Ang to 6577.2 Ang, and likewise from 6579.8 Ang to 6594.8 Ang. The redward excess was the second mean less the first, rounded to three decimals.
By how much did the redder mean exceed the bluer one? -0.047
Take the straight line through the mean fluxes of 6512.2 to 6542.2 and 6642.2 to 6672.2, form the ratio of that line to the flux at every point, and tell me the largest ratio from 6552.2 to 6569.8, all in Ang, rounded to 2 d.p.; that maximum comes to 1.04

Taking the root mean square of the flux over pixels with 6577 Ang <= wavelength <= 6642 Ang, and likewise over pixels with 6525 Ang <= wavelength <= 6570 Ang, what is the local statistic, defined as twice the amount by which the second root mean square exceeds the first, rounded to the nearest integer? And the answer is 10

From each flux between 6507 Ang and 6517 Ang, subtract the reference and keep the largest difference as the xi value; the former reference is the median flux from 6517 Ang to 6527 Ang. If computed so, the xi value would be -1.2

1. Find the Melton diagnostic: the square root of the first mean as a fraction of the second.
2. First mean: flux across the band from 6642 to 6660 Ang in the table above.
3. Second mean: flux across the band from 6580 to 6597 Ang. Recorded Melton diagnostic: 0.918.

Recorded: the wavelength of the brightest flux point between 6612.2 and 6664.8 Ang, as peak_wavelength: 6613.5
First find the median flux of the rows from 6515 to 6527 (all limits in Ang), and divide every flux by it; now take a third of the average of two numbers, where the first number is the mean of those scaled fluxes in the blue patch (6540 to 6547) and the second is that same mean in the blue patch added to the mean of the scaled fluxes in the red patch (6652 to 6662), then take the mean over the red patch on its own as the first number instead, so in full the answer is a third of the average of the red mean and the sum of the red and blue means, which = 0.43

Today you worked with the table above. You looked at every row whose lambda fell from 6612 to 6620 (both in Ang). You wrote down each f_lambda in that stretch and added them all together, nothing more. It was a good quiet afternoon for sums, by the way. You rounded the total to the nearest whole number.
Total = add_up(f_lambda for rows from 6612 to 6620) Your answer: 139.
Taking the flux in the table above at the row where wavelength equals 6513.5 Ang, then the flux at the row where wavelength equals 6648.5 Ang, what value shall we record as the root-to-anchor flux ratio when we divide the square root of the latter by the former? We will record 0.132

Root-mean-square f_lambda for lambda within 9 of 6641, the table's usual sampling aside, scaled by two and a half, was 106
